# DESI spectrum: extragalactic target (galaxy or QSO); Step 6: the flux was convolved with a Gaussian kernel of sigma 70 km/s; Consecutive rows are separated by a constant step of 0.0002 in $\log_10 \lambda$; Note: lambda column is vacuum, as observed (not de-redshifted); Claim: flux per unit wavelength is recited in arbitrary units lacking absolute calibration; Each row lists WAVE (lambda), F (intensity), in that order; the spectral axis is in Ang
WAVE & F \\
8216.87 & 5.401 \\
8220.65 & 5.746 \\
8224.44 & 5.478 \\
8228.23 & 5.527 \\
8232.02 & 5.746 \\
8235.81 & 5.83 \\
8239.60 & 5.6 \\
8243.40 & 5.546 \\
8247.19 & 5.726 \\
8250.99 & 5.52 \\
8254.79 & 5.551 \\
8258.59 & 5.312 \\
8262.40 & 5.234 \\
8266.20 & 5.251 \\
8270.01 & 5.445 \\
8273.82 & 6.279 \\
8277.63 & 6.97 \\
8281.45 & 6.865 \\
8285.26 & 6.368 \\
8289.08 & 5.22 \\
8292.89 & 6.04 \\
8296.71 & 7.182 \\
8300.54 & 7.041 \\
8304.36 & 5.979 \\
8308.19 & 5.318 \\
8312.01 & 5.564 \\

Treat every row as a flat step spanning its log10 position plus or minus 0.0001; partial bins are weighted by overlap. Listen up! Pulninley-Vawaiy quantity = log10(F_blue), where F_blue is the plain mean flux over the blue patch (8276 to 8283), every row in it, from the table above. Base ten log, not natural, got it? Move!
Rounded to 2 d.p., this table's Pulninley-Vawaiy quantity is 0.84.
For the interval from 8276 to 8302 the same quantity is 0.81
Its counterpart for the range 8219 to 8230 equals 0.75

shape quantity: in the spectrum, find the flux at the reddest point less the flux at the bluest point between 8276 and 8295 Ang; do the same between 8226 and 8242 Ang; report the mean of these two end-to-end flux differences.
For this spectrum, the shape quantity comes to -0.43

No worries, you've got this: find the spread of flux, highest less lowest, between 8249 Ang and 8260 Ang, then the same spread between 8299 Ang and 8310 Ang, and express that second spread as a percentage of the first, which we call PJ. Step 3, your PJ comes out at 721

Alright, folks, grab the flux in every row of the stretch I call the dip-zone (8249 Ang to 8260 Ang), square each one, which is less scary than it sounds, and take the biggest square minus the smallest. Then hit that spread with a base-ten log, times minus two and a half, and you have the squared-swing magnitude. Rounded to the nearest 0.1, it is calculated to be -1.0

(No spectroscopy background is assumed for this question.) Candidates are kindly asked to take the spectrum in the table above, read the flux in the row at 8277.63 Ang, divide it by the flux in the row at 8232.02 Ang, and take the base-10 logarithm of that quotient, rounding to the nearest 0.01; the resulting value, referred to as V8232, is 0.08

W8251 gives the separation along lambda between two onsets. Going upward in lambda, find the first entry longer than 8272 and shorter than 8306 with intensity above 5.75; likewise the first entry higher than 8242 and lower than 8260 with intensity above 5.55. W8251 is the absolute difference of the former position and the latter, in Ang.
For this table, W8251 26.6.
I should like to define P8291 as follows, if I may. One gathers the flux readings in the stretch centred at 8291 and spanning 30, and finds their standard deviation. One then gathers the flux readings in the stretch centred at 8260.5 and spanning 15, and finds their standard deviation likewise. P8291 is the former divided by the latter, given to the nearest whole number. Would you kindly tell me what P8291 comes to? 5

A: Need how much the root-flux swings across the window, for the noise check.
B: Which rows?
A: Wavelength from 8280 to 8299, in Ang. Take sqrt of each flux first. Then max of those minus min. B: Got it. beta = 0.40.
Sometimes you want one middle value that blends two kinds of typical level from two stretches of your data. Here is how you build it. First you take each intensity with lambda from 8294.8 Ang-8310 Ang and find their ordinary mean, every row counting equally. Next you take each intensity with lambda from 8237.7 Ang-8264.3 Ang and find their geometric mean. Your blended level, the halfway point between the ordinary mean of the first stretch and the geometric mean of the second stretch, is 5.94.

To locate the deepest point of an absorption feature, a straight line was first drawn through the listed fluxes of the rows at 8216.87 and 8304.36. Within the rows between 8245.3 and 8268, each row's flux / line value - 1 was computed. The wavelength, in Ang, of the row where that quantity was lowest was 8266.20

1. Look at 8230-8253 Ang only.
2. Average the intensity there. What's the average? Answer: 5.7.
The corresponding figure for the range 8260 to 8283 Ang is 6.0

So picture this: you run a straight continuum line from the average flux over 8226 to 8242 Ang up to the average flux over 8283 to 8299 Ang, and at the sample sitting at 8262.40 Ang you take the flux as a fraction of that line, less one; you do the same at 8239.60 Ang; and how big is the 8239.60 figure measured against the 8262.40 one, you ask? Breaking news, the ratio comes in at 0.2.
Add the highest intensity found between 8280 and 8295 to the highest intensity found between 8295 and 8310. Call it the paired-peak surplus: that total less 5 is 9.0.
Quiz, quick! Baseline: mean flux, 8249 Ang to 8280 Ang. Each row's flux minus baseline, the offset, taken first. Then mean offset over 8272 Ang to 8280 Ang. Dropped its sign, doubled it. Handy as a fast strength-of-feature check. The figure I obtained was 1.9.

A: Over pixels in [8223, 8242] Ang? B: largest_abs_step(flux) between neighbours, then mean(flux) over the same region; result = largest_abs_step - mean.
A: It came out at -5.41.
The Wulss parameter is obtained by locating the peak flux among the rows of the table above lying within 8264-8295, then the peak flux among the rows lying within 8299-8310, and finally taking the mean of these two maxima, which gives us 7.01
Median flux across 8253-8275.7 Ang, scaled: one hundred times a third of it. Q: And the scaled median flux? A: 179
